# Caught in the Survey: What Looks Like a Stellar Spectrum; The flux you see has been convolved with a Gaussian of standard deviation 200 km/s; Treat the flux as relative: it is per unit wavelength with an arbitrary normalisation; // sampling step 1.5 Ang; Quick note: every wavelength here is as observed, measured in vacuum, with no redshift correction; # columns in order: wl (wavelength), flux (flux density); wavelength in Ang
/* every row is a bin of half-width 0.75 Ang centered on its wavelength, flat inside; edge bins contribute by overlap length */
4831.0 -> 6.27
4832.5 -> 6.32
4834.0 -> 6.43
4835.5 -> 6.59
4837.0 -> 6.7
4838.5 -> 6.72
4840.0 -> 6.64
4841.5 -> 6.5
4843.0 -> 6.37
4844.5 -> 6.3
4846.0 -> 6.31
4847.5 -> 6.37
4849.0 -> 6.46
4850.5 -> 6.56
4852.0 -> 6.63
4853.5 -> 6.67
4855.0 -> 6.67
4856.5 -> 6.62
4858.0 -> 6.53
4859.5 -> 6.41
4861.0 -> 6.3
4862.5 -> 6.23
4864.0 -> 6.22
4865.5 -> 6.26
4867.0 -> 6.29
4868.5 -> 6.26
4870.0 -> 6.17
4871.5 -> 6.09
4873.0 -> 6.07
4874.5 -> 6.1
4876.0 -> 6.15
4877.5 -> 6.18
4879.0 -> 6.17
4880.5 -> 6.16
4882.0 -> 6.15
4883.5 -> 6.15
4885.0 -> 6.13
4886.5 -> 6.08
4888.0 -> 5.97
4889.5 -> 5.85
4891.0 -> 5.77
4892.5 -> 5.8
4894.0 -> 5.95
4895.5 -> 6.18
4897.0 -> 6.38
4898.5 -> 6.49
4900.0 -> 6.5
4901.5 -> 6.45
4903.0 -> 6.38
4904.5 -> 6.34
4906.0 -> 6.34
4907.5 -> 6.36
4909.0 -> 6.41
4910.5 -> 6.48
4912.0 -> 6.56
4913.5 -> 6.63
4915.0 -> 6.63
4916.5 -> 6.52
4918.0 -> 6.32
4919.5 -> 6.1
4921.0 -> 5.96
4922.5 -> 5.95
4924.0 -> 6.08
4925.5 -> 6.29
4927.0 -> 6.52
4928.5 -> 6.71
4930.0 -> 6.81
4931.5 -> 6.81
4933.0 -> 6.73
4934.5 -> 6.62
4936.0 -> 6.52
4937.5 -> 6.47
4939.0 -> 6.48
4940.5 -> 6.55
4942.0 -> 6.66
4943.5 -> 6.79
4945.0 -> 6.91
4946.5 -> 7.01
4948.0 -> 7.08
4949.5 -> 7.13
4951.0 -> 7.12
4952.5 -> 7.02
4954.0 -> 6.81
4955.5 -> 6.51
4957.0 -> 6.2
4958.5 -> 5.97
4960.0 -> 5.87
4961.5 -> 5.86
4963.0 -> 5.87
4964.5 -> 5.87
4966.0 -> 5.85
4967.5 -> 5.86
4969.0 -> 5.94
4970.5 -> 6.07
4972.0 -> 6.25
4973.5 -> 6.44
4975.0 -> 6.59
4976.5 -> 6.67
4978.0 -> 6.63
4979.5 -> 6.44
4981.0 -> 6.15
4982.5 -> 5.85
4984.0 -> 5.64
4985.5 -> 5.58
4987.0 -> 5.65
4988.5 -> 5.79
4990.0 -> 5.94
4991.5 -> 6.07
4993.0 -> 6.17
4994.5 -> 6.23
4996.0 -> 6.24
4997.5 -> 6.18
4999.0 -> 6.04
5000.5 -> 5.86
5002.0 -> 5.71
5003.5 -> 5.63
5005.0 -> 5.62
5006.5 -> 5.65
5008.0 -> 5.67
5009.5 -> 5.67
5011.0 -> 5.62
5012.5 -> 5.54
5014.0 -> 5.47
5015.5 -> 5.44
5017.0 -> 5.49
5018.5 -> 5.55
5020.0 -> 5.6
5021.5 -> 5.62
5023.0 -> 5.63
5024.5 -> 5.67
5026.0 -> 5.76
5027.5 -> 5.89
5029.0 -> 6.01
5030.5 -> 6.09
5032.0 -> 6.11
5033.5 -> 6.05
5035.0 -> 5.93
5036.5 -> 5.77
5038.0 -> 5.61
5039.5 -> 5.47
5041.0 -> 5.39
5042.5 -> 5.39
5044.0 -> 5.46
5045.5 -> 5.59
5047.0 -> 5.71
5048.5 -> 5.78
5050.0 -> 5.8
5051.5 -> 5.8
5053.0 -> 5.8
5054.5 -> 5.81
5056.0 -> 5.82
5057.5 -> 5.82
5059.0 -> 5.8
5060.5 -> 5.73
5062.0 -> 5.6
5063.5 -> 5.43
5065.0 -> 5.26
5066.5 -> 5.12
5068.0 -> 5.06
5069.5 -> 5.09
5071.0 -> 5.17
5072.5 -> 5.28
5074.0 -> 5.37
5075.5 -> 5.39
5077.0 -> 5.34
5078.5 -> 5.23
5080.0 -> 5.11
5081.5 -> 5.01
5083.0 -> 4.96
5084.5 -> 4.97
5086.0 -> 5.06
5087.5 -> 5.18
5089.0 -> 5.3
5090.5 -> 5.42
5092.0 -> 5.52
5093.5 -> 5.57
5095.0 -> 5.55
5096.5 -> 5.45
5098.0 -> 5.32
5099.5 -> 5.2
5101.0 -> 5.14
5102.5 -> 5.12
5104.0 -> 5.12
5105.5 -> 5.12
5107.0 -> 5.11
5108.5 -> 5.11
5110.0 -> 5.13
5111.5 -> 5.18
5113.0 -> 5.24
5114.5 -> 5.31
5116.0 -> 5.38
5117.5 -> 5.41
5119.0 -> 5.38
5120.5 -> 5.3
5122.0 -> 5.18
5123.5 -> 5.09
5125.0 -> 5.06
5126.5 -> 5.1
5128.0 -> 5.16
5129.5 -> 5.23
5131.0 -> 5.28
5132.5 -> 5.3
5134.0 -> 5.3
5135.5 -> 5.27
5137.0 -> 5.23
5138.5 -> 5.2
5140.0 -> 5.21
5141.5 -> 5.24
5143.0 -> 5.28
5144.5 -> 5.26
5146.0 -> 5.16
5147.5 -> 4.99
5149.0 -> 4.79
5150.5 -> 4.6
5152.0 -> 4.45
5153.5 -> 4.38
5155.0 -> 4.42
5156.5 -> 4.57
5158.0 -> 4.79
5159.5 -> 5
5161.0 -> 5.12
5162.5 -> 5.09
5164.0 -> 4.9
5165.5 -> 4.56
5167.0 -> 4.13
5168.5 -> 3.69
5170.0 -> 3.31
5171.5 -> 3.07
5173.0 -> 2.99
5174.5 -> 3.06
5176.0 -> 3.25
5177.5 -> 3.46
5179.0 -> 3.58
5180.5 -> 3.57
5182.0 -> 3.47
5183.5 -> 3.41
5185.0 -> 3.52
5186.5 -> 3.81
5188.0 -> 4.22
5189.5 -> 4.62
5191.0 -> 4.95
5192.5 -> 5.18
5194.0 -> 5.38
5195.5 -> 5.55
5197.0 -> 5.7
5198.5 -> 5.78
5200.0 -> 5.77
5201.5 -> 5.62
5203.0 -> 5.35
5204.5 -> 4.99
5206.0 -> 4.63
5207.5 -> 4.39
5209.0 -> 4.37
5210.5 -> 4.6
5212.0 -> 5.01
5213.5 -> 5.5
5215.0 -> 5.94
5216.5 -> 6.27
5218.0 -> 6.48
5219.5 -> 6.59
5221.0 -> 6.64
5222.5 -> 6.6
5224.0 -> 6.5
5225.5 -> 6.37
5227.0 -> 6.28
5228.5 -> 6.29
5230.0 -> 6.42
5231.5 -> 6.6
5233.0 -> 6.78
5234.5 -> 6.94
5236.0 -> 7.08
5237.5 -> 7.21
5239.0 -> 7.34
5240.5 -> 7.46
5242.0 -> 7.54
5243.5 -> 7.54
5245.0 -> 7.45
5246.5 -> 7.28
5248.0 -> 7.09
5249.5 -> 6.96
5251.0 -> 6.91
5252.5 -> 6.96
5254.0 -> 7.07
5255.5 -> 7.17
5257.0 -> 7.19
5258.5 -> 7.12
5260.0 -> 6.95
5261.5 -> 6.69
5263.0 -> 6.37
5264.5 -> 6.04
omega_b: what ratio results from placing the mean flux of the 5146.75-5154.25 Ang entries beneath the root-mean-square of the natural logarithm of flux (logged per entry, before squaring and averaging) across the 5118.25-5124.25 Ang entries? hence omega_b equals 0.36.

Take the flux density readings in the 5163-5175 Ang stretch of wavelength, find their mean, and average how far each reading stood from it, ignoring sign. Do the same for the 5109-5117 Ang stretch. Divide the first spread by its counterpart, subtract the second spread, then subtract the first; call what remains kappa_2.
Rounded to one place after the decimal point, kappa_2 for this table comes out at 7.2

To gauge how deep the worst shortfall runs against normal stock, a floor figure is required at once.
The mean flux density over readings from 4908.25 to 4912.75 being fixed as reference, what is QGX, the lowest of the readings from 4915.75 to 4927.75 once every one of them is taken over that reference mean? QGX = 0.92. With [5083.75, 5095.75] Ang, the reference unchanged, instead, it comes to 0.77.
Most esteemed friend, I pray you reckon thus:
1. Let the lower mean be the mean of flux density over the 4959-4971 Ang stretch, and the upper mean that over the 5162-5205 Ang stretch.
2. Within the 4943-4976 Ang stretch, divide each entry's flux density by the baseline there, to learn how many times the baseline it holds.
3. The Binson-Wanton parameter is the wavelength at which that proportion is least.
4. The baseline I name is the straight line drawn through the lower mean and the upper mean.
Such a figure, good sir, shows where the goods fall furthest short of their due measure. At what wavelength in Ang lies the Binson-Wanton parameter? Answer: 4960.0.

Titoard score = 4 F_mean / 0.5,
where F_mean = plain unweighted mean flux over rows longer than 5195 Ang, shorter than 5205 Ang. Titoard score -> 44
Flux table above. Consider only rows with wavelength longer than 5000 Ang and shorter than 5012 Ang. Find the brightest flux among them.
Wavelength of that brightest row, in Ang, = 5000.5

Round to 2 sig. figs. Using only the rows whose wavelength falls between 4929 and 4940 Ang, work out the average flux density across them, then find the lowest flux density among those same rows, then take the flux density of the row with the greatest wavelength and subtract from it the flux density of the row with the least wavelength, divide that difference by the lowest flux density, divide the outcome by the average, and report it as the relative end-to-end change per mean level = -0.0077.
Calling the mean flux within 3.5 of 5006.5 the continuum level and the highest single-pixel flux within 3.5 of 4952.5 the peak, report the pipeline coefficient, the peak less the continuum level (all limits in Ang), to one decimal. 1.5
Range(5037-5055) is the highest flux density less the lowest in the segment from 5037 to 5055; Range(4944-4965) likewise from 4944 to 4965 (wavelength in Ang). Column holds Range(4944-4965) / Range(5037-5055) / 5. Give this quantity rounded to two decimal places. 0.60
